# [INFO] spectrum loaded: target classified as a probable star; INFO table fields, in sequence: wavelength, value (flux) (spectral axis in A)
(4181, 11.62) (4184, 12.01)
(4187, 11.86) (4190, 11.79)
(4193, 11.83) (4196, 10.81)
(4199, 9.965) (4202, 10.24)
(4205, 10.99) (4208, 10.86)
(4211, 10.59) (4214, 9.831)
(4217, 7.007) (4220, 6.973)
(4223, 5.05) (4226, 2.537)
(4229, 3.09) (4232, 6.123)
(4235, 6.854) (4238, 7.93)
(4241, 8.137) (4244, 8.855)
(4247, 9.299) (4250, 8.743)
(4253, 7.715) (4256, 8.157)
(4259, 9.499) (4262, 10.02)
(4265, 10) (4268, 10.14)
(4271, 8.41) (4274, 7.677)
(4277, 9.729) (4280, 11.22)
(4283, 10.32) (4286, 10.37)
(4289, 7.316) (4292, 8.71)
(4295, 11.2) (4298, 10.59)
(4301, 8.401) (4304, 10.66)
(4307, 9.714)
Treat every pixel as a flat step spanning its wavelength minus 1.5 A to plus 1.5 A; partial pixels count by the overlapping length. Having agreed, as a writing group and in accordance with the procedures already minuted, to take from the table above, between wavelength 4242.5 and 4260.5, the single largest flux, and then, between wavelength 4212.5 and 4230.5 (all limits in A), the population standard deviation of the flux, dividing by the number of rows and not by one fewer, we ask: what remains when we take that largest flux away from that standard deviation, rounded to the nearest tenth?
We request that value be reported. -7.0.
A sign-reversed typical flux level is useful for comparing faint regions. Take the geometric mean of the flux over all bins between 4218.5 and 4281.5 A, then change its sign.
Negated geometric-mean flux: -7.5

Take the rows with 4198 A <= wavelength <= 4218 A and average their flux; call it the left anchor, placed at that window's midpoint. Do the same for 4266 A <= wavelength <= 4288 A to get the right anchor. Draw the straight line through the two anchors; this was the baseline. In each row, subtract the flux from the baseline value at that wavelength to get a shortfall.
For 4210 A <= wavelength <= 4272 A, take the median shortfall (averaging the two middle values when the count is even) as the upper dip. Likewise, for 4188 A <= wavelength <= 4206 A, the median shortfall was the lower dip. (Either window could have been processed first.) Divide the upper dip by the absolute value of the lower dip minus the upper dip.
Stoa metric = 0.6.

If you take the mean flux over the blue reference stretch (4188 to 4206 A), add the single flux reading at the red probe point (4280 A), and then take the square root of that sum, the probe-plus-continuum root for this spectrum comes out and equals 4.71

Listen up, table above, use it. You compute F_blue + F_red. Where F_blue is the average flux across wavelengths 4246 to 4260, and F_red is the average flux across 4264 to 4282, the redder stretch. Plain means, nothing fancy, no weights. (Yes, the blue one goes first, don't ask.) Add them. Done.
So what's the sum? 18.2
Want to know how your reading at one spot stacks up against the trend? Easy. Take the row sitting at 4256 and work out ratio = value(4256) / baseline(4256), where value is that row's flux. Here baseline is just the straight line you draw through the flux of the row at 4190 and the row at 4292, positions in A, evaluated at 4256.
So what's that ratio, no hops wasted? 0.83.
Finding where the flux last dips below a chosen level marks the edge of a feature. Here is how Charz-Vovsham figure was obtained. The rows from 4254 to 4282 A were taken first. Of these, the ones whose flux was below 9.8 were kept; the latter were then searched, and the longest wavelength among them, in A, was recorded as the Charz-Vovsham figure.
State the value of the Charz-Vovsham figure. 4277 A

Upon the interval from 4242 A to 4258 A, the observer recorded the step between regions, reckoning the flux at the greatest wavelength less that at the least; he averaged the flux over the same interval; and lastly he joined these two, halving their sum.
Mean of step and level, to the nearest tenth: 3.9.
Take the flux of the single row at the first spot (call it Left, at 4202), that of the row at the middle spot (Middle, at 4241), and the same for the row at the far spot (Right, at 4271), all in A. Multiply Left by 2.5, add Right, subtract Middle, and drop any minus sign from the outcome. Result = 26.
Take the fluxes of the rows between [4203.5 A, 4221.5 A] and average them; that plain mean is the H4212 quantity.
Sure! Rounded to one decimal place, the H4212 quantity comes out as 9.4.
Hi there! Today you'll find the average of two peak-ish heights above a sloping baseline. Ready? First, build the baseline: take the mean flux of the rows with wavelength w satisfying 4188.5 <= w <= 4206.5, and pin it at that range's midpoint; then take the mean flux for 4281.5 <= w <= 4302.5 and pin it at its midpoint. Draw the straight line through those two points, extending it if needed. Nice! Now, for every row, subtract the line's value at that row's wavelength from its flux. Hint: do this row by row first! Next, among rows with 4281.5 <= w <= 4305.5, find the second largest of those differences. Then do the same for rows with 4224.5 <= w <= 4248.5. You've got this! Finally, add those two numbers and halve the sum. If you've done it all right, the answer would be -0.1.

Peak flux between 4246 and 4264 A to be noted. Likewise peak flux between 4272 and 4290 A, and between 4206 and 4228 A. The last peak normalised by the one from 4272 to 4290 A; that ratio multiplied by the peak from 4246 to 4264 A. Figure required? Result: 9.7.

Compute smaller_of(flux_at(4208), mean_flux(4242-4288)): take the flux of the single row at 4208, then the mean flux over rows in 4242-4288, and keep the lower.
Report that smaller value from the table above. 9.3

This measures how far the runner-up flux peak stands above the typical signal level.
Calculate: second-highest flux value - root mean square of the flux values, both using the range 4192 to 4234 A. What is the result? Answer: 2.2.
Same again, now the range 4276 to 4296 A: 1.3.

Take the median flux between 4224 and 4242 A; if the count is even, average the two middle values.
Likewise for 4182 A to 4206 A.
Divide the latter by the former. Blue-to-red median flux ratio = 1.8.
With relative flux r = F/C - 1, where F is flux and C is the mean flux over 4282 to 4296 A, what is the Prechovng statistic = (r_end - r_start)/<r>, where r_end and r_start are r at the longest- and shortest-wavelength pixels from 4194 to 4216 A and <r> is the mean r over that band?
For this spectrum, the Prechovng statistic -1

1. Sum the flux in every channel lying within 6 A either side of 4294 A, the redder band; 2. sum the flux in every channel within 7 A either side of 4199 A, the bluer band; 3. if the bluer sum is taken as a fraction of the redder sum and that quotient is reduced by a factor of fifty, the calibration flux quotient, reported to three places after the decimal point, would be 0.028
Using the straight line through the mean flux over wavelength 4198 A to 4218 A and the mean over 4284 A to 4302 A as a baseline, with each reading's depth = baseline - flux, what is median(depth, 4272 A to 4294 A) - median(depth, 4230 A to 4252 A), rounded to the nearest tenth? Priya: -1.8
